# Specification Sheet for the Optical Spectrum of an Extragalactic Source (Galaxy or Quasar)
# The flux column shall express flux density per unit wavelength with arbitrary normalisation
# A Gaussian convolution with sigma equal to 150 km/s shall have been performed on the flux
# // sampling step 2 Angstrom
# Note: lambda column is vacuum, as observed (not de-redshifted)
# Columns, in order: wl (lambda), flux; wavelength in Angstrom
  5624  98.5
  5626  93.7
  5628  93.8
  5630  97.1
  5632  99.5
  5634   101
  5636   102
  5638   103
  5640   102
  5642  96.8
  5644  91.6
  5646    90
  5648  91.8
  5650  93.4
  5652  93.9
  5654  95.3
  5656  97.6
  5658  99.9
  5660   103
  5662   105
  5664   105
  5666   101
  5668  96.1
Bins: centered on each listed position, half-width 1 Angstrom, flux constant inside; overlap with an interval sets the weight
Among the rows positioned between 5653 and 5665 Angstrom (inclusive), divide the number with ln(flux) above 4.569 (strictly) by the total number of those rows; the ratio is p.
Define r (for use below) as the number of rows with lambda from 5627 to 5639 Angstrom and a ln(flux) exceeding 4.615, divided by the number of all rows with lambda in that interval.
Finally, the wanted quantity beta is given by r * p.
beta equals 0.42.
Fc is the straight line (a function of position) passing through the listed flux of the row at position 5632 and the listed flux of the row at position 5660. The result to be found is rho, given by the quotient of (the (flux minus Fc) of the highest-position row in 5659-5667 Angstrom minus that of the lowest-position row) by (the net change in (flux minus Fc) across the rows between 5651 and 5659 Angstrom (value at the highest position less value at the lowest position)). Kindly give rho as -0.5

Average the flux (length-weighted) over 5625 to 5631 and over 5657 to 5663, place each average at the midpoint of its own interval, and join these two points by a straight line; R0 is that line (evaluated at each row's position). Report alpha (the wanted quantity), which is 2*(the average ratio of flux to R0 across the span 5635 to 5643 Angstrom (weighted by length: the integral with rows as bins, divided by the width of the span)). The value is 2.07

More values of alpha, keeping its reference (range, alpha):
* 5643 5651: 1.84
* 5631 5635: 2.09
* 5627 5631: 2.01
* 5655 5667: 1.98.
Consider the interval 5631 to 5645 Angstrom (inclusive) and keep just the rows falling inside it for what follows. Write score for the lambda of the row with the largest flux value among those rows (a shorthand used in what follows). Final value 5638 Angstrom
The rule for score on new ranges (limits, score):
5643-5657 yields 5656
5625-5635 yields 5634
